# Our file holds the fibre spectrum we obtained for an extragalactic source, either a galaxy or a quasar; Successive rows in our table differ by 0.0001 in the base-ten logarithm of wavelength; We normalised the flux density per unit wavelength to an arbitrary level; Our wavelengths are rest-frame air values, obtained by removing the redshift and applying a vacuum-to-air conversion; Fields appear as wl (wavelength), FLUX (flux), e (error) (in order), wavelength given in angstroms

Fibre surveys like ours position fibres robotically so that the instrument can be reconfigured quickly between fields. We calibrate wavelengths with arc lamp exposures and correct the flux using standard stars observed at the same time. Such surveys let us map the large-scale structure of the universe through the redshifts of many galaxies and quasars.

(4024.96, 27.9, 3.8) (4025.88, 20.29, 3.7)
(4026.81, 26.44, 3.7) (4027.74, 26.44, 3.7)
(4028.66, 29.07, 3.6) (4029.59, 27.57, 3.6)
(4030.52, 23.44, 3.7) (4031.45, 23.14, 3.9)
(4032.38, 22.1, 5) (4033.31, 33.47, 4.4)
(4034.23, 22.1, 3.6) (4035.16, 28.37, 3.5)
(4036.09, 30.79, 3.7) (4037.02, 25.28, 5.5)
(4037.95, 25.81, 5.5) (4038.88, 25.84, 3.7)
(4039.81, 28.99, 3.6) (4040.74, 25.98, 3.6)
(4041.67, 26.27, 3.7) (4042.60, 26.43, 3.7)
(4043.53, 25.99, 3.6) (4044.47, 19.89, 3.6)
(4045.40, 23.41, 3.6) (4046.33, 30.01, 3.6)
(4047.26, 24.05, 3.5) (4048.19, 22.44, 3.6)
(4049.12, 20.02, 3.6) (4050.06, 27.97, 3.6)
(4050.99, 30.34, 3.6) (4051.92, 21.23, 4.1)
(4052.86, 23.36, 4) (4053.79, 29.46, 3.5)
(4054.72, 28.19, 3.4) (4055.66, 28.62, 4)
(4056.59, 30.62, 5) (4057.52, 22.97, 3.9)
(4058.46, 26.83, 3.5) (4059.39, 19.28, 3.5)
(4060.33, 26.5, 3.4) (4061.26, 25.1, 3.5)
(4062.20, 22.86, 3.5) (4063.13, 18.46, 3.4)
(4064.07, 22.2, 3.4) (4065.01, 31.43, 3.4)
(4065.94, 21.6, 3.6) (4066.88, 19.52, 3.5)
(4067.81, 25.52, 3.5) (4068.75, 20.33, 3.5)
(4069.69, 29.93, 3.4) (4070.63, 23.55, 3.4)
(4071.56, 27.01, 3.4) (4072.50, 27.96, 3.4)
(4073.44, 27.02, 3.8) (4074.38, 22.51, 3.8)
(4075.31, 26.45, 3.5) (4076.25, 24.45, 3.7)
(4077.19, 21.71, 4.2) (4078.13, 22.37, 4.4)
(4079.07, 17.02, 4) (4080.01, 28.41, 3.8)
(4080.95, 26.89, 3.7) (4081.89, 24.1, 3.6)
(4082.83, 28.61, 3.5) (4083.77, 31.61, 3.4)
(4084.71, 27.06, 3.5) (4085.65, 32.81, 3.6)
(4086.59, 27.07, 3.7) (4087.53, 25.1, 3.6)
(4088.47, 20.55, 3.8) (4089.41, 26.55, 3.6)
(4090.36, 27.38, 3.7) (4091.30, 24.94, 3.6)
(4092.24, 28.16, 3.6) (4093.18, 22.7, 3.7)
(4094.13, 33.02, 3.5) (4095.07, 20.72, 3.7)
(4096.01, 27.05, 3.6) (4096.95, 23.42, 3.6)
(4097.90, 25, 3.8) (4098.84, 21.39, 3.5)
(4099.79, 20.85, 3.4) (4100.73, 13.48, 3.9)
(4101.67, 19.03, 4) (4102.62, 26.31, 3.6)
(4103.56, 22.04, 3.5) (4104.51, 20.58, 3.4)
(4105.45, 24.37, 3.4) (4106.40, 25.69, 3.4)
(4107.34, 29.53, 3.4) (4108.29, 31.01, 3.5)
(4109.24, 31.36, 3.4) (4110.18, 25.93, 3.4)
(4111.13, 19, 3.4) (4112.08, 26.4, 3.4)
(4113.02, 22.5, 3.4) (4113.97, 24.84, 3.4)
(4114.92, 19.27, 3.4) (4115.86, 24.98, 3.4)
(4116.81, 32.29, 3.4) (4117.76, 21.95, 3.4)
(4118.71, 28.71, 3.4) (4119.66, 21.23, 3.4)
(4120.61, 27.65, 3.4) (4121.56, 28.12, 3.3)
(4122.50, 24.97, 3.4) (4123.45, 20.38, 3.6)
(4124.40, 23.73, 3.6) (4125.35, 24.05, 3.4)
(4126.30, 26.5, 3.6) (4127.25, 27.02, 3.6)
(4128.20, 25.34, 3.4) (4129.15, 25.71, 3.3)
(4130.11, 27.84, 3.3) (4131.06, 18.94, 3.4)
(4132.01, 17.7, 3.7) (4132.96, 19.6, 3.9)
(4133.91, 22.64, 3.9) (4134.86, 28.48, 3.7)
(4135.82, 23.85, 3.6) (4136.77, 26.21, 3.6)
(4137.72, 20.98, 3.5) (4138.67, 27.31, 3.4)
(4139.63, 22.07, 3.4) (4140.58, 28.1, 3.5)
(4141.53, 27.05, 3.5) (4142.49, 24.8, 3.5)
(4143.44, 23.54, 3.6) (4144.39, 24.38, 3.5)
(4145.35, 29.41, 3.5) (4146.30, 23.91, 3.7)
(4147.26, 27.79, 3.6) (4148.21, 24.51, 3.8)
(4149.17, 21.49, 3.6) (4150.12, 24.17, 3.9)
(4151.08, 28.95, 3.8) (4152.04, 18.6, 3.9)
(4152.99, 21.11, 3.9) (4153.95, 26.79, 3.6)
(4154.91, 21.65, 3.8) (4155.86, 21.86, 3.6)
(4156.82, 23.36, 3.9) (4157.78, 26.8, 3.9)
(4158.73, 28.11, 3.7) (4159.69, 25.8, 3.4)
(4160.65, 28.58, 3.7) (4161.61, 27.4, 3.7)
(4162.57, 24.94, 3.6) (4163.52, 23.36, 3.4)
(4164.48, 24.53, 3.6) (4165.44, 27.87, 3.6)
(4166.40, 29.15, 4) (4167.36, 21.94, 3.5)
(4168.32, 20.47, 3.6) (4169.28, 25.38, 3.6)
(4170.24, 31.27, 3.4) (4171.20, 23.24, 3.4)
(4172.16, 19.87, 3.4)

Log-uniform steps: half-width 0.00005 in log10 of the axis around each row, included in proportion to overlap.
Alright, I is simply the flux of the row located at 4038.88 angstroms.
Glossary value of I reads 25.84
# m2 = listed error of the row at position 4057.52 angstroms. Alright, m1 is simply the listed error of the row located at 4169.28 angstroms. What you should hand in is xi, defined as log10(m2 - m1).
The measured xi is -0.52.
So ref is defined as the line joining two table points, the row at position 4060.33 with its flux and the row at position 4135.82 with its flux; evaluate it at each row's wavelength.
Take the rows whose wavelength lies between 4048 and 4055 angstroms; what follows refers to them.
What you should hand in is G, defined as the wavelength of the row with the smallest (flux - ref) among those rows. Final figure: 4049.12 angstroms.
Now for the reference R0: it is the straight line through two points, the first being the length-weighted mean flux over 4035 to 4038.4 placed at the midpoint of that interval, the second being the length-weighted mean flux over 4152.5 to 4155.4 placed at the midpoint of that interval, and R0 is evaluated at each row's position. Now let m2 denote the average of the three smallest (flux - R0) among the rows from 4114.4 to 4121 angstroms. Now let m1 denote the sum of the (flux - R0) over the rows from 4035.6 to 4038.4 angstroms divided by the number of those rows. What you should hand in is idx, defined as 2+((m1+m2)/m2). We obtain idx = 3.0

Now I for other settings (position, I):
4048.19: 22.44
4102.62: 26.31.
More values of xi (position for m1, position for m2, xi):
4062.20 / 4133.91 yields -0.40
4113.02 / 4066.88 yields -1.00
